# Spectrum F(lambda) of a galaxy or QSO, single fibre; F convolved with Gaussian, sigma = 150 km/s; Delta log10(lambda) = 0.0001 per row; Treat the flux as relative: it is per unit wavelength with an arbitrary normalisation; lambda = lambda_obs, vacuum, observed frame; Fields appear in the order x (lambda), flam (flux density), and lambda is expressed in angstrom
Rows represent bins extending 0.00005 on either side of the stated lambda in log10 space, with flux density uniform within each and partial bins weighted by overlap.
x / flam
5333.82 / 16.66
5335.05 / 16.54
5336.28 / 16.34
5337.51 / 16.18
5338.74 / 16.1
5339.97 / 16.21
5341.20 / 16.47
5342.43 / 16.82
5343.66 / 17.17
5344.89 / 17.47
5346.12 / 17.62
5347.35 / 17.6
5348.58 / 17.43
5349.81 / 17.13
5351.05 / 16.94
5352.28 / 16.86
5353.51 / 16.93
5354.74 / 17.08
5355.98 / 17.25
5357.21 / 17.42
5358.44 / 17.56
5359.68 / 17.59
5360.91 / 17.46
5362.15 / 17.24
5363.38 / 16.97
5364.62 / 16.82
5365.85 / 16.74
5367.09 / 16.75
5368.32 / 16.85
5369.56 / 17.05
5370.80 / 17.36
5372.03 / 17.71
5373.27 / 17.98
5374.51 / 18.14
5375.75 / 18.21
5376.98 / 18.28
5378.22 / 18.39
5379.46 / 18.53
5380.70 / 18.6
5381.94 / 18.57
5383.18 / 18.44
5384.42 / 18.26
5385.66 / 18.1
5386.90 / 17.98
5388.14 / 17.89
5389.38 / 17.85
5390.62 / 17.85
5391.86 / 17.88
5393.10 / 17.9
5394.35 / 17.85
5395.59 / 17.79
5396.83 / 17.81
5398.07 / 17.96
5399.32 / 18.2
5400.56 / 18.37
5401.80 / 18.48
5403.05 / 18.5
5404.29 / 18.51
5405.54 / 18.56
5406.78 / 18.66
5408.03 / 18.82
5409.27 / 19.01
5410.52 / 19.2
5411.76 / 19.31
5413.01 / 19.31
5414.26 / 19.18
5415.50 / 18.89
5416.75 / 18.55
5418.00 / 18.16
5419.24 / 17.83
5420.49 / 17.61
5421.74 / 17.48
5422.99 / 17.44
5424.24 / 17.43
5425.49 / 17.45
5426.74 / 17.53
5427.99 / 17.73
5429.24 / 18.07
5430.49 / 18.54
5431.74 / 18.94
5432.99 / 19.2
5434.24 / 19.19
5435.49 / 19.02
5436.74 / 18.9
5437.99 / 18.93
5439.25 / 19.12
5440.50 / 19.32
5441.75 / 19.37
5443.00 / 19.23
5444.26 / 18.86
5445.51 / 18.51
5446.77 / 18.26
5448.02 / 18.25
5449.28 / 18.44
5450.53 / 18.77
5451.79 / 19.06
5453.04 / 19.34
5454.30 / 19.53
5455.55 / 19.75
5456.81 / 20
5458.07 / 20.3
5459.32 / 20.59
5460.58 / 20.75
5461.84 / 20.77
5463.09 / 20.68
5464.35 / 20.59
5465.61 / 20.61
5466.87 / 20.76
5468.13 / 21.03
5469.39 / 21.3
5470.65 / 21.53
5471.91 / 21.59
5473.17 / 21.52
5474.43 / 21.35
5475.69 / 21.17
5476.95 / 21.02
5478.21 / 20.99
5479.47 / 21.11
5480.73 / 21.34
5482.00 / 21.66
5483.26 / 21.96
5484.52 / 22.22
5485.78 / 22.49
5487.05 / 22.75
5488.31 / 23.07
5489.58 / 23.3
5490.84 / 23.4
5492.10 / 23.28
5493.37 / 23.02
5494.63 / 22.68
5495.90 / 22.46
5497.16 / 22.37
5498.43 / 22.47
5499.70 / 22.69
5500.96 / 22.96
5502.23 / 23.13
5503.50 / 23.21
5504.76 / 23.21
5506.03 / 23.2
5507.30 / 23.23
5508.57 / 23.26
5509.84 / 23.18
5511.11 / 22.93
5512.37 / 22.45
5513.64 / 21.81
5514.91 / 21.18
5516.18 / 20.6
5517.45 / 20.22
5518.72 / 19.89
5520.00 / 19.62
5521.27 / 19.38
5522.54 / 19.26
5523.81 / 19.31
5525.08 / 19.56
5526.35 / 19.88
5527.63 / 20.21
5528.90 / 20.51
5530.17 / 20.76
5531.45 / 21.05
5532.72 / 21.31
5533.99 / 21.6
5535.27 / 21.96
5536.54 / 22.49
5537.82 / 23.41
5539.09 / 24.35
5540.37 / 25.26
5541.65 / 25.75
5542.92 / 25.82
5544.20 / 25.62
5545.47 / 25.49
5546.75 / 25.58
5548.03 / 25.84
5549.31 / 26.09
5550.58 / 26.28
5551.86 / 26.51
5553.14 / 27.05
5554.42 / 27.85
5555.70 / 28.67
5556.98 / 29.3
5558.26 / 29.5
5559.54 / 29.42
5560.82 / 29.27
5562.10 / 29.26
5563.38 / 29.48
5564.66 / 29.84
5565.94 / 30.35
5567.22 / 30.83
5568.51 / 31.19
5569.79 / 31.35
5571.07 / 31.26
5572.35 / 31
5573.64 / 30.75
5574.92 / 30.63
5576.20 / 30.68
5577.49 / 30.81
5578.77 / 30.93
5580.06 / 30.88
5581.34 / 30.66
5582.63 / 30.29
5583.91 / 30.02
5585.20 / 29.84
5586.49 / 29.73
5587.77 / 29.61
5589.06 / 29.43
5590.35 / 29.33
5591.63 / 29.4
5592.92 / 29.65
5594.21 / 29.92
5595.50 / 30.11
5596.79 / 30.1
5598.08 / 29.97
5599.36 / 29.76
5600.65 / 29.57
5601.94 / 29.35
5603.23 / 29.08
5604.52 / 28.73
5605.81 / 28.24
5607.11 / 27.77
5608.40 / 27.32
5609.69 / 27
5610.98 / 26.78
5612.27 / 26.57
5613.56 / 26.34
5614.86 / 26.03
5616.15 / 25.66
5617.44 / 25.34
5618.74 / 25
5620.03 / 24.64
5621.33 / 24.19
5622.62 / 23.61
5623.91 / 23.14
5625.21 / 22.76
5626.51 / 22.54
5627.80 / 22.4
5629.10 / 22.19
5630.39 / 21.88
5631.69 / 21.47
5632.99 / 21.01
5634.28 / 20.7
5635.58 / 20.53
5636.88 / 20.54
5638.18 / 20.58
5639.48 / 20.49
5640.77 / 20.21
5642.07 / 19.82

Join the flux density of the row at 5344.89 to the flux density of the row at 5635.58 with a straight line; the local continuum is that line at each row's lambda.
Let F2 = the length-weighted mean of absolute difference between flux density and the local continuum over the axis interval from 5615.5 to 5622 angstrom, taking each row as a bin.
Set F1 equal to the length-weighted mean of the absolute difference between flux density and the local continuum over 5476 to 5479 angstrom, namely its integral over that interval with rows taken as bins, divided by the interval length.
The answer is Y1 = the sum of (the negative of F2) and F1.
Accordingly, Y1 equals -2.4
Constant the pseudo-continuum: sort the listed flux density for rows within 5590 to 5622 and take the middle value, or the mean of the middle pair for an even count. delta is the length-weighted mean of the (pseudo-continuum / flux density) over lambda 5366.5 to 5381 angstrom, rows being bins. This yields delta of 1.6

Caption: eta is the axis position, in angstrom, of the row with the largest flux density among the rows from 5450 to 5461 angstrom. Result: 5460.58 angstrom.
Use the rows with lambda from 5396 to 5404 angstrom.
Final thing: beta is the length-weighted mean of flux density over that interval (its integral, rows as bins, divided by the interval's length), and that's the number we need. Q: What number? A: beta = 18.2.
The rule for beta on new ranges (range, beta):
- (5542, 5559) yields 26.9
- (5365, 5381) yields 17.7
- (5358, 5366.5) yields 17.2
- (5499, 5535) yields 21.4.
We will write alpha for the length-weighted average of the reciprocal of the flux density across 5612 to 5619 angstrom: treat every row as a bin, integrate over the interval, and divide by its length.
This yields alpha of 0.039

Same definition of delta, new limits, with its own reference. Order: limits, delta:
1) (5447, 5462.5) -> 1.4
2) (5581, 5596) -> 0.9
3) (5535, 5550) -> 1.1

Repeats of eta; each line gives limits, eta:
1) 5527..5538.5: 5537.82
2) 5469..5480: 5471.91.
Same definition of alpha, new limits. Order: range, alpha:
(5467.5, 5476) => 0.047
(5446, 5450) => 0.055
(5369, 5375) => 0.057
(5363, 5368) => 0.059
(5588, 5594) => 0.034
